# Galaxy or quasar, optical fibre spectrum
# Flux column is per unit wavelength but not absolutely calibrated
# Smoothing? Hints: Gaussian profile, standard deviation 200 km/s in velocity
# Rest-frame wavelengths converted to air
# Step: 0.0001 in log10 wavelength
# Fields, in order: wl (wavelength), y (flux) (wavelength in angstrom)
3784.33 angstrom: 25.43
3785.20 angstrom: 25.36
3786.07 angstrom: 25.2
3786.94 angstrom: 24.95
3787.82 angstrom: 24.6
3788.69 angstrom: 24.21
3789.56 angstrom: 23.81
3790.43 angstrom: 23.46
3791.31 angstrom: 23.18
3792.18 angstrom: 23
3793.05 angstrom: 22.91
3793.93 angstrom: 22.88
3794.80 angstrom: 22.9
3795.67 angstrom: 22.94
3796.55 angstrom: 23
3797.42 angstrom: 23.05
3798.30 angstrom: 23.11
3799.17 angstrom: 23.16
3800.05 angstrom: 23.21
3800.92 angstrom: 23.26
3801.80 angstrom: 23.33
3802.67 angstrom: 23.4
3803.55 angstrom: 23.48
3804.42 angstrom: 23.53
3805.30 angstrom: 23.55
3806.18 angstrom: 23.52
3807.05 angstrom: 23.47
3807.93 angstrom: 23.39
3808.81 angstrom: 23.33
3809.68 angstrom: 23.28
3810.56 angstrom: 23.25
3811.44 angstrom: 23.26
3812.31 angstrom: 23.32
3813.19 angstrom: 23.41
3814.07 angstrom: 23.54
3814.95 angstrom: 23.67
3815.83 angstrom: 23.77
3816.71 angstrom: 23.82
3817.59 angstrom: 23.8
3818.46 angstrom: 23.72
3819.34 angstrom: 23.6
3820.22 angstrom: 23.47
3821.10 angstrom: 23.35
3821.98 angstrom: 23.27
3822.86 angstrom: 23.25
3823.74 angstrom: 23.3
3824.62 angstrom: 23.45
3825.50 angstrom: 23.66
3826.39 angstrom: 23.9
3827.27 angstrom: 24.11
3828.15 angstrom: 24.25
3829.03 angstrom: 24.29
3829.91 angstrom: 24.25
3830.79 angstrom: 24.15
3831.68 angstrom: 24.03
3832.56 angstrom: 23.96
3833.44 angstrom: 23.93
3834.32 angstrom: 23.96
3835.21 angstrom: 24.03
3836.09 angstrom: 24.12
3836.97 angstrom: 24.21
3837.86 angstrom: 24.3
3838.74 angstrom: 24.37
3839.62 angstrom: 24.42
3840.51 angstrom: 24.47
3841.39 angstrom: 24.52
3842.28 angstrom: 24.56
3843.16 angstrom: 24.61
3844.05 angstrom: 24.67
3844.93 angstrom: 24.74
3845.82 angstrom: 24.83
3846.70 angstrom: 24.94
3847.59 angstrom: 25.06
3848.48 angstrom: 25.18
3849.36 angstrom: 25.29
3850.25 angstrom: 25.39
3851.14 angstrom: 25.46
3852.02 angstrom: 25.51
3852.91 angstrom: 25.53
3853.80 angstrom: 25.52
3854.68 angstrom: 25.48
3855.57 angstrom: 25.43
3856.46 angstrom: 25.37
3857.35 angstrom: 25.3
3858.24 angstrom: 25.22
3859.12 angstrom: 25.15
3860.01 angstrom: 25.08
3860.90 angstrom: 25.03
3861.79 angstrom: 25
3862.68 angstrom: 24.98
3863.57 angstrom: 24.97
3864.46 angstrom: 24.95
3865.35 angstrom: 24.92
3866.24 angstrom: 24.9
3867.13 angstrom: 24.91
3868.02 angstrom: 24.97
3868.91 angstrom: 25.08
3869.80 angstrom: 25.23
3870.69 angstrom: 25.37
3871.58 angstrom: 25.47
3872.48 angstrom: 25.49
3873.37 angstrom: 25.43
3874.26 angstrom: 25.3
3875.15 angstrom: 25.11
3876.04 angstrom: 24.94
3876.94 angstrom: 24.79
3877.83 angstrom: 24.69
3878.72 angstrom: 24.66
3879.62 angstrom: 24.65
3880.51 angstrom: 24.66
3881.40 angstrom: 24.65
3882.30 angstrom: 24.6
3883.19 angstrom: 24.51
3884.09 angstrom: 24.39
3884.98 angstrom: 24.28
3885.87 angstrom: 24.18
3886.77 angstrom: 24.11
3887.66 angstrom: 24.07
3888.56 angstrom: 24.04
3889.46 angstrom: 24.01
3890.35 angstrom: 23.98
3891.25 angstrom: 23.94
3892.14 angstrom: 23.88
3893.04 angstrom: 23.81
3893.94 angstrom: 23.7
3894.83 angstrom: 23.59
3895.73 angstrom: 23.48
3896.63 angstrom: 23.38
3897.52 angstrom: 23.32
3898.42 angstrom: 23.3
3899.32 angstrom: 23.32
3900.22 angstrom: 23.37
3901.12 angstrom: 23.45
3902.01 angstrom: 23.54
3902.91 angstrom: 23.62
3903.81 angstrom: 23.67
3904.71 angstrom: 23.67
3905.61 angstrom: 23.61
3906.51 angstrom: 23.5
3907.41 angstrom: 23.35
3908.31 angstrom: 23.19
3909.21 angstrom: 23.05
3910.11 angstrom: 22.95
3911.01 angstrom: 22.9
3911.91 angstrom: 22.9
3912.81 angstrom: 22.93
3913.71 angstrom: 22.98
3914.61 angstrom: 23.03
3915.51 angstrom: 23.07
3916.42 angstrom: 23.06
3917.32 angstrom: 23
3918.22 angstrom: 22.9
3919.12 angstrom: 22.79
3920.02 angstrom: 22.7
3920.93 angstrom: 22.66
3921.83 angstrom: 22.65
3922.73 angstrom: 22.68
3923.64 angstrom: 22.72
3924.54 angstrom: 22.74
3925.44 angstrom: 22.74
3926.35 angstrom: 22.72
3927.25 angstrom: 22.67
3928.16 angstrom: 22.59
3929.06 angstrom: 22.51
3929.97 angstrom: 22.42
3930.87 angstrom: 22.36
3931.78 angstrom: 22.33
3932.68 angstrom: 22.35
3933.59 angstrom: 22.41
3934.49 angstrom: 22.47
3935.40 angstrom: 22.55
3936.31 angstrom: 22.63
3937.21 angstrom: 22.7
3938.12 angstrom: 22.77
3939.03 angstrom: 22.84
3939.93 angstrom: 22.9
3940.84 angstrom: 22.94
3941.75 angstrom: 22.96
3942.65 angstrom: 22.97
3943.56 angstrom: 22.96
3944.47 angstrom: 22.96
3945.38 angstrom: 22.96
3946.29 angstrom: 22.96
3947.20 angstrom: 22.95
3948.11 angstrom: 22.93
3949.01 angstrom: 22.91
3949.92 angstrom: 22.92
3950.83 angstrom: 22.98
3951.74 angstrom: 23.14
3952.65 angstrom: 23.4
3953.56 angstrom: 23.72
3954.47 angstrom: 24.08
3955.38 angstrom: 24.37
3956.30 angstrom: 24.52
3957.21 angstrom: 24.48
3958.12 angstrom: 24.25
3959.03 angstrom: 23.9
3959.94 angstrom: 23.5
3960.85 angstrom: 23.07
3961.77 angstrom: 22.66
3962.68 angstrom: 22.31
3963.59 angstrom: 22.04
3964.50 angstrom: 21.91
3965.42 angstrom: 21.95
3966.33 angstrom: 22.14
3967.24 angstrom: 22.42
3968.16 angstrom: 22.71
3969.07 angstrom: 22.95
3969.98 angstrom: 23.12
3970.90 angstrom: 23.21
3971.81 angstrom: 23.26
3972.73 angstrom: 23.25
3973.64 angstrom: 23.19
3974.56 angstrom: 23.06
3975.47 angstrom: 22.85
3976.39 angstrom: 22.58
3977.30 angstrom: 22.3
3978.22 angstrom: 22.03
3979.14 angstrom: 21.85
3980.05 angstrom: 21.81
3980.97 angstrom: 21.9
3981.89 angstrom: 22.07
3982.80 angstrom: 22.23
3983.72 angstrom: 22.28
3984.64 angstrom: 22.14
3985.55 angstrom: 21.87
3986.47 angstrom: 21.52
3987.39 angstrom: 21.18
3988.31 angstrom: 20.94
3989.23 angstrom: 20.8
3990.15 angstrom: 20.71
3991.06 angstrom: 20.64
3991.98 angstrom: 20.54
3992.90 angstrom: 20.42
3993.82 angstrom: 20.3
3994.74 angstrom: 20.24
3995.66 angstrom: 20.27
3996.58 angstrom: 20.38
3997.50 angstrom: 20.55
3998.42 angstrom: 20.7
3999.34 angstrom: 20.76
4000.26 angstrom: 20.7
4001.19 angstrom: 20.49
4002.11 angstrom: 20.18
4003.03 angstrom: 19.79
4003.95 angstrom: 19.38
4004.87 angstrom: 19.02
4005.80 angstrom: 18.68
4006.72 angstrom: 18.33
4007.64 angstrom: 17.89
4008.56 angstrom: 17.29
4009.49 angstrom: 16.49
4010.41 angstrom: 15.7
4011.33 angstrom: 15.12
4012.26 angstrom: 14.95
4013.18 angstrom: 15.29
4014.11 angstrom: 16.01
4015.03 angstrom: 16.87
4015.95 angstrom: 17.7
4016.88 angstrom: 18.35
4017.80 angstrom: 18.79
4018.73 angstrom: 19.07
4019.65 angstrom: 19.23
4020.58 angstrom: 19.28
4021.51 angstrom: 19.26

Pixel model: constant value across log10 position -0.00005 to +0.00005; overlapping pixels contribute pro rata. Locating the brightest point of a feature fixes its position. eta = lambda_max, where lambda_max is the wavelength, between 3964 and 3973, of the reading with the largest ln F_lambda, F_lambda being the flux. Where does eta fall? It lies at 3971.81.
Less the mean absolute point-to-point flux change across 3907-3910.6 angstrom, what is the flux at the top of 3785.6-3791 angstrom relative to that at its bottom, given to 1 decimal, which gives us -1.9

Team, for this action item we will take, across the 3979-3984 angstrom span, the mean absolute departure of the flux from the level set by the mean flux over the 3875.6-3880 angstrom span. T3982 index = 2.7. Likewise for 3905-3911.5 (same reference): 1.5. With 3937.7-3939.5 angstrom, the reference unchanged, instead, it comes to 1.9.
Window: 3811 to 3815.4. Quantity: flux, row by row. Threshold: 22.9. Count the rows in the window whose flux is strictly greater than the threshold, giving 5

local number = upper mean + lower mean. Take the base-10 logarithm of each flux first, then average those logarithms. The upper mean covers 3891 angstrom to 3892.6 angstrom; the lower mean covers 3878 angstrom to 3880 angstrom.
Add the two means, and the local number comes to 2.77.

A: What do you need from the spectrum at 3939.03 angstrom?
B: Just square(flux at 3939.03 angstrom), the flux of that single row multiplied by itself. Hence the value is 522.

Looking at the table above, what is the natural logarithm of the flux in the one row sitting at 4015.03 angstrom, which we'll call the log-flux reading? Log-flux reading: 2.83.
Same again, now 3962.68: 3.11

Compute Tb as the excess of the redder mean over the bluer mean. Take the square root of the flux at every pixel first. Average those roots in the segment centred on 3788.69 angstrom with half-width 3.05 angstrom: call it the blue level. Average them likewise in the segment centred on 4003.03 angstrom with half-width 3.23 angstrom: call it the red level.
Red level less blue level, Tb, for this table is -0.5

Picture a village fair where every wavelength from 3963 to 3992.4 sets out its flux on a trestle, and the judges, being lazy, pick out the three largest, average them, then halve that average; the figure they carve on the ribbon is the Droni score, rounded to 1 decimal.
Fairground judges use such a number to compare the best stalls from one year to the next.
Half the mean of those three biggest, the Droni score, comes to 11.6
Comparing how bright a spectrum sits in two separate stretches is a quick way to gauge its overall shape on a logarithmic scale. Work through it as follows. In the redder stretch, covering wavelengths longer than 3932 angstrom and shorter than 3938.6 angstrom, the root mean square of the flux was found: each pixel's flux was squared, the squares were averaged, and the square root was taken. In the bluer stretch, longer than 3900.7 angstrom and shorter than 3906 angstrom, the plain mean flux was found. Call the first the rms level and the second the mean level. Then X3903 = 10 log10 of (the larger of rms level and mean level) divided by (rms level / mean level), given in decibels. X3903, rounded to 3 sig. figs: 13.9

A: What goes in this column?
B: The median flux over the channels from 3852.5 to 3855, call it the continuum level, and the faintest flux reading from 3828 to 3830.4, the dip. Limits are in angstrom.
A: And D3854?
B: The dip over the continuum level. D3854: 0.95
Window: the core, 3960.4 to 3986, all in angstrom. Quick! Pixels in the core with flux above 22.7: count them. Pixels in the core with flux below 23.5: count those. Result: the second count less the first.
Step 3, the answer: 18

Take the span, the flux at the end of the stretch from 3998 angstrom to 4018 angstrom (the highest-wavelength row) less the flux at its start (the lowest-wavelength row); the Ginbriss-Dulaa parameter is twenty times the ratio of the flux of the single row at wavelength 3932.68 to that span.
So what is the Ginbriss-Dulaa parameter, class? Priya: -234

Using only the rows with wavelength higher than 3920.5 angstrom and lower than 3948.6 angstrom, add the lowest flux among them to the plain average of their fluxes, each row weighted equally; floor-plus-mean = 45.0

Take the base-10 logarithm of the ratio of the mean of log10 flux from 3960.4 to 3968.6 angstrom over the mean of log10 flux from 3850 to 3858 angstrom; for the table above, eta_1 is -0.018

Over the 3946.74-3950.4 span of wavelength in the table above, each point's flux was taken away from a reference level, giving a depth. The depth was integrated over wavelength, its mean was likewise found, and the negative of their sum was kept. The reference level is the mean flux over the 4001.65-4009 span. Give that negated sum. 19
